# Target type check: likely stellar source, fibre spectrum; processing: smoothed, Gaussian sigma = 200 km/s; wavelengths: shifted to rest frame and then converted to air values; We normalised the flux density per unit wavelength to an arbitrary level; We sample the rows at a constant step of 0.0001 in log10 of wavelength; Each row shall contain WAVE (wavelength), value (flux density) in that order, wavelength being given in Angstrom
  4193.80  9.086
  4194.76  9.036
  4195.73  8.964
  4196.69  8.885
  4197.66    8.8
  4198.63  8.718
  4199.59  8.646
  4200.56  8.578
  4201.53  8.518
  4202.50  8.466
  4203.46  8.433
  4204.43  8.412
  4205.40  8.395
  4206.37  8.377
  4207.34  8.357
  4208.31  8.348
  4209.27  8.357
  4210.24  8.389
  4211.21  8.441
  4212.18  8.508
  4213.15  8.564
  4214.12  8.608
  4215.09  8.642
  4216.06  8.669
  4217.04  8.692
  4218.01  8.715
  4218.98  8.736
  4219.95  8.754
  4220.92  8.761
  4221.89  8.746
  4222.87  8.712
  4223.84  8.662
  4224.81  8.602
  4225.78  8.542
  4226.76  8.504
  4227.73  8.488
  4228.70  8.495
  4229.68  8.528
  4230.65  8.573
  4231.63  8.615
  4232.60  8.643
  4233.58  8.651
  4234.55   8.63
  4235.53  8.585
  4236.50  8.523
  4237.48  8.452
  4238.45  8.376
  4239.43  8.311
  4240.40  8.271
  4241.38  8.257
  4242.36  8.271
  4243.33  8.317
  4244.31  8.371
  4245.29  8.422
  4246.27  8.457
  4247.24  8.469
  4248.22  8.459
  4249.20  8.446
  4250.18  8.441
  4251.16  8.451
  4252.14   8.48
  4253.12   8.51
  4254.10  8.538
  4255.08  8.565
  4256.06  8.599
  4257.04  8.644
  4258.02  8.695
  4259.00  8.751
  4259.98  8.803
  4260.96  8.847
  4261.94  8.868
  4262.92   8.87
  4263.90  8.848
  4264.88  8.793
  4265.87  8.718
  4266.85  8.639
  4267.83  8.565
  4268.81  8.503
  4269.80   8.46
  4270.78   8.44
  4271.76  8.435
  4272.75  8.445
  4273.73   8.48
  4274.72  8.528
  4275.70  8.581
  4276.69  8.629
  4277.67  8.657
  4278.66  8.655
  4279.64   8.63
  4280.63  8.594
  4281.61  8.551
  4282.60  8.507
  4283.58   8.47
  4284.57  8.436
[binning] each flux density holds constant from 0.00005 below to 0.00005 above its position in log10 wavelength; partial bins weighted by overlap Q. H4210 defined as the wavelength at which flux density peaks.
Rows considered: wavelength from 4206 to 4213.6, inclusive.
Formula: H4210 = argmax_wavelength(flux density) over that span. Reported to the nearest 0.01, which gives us 4213.15 Angstrom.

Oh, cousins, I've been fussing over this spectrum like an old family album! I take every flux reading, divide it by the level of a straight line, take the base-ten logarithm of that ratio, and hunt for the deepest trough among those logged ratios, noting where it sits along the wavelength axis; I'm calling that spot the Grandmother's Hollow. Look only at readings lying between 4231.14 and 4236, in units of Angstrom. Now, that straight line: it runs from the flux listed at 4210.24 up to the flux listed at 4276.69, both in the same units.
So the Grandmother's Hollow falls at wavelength 4235.53 Angstrom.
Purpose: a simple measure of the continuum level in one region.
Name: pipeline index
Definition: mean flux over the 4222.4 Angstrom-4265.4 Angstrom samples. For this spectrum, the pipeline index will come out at 8.55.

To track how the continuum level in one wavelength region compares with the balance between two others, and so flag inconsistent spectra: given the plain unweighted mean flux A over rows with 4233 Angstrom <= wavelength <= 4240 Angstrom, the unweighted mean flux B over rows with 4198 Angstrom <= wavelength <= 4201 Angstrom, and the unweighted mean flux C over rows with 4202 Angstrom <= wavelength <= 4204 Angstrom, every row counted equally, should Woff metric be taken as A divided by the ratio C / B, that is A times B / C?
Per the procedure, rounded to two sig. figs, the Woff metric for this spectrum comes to 8.7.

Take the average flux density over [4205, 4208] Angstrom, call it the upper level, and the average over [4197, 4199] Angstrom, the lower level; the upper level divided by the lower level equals 0.96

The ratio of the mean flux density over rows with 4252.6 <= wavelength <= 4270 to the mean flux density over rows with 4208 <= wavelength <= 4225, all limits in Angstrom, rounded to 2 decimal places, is 1.01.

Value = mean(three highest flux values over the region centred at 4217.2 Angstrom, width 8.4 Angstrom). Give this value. 8.8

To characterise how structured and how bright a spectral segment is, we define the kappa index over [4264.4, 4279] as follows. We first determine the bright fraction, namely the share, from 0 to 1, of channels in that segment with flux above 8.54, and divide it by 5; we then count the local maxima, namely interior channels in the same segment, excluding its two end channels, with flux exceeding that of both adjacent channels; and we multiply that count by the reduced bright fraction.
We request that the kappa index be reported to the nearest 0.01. 0.11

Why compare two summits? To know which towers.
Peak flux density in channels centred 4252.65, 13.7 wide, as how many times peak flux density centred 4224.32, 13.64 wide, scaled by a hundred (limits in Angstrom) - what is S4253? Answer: 100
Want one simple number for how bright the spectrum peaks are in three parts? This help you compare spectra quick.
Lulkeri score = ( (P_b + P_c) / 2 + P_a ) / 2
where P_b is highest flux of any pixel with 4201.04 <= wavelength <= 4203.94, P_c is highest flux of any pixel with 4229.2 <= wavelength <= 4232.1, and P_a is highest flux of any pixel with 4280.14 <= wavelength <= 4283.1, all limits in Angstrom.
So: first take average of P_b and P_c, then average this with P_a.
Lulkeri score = 8.58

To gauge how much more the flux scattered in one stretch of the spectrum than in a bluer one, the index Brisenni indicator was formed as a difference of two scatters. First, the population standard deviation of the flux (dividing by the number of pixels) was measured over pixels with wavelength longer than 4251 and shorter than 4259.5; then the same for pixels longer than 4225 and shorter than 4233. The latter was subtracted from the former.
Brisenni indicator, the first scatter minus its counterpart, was 0.041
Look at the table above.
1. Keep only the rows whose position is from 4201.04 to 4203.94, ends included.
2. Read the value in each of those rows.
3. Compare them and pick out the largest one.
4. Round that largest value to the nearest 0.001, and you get 8.518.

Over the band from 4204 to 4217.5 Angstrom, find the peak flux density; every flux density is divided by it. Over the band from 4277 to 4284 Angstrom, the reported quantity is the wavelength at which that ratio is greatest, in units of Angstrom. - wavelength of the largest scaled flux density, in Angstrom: 4277.67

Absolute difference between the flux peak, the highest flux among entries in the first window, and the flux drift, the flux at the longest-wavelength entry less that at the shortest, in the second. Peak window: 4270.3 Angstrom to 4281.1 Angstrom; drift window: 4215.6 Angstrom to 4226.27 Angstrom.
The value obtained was 8.8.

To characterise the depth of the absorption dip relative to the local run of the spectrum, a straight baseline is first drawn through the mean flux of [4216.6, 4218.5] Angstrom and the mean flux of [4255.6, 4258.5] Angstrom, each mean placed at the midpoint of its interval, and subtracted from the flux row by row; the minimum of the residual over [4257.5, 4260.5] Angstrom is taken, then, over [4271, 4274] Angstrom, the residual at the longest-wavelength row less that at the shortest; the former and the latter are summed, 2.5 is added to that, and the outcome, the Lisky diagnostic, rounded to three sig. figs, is 2.60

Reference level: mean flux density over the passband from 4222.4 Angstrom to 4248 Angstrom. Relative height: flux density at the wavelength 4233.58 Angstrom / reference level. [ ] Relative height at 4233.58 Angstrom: 1.02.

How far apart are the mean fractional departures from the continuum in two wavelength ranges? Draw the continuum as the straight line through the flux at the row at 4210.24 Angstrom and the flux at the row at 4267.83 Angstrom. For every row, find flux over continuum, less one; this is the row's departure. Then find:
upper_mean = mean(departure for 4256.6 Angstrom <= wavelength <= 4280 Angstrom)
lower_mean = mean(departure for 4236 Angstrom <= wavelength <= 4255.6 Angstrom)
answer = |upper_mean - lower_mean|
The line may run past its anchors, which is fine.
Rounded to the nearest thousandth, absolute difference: 0.018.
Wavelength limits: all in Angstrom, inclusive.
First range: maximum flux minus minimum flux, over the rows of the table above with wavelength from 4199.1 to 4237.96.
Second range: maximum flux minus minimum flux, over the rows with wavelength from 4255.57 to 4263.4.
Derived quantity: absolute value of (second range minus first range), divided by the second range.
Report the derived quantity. 0.52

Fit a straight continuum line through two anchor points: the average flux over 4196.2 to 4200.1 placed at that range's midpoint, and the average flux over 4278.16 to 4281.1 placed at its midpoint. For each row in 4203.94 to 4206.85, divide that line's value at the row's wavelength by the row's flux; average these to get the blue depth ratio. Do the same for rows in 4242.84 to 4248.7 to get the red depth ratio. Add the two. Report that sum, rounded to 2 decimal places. 2.07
